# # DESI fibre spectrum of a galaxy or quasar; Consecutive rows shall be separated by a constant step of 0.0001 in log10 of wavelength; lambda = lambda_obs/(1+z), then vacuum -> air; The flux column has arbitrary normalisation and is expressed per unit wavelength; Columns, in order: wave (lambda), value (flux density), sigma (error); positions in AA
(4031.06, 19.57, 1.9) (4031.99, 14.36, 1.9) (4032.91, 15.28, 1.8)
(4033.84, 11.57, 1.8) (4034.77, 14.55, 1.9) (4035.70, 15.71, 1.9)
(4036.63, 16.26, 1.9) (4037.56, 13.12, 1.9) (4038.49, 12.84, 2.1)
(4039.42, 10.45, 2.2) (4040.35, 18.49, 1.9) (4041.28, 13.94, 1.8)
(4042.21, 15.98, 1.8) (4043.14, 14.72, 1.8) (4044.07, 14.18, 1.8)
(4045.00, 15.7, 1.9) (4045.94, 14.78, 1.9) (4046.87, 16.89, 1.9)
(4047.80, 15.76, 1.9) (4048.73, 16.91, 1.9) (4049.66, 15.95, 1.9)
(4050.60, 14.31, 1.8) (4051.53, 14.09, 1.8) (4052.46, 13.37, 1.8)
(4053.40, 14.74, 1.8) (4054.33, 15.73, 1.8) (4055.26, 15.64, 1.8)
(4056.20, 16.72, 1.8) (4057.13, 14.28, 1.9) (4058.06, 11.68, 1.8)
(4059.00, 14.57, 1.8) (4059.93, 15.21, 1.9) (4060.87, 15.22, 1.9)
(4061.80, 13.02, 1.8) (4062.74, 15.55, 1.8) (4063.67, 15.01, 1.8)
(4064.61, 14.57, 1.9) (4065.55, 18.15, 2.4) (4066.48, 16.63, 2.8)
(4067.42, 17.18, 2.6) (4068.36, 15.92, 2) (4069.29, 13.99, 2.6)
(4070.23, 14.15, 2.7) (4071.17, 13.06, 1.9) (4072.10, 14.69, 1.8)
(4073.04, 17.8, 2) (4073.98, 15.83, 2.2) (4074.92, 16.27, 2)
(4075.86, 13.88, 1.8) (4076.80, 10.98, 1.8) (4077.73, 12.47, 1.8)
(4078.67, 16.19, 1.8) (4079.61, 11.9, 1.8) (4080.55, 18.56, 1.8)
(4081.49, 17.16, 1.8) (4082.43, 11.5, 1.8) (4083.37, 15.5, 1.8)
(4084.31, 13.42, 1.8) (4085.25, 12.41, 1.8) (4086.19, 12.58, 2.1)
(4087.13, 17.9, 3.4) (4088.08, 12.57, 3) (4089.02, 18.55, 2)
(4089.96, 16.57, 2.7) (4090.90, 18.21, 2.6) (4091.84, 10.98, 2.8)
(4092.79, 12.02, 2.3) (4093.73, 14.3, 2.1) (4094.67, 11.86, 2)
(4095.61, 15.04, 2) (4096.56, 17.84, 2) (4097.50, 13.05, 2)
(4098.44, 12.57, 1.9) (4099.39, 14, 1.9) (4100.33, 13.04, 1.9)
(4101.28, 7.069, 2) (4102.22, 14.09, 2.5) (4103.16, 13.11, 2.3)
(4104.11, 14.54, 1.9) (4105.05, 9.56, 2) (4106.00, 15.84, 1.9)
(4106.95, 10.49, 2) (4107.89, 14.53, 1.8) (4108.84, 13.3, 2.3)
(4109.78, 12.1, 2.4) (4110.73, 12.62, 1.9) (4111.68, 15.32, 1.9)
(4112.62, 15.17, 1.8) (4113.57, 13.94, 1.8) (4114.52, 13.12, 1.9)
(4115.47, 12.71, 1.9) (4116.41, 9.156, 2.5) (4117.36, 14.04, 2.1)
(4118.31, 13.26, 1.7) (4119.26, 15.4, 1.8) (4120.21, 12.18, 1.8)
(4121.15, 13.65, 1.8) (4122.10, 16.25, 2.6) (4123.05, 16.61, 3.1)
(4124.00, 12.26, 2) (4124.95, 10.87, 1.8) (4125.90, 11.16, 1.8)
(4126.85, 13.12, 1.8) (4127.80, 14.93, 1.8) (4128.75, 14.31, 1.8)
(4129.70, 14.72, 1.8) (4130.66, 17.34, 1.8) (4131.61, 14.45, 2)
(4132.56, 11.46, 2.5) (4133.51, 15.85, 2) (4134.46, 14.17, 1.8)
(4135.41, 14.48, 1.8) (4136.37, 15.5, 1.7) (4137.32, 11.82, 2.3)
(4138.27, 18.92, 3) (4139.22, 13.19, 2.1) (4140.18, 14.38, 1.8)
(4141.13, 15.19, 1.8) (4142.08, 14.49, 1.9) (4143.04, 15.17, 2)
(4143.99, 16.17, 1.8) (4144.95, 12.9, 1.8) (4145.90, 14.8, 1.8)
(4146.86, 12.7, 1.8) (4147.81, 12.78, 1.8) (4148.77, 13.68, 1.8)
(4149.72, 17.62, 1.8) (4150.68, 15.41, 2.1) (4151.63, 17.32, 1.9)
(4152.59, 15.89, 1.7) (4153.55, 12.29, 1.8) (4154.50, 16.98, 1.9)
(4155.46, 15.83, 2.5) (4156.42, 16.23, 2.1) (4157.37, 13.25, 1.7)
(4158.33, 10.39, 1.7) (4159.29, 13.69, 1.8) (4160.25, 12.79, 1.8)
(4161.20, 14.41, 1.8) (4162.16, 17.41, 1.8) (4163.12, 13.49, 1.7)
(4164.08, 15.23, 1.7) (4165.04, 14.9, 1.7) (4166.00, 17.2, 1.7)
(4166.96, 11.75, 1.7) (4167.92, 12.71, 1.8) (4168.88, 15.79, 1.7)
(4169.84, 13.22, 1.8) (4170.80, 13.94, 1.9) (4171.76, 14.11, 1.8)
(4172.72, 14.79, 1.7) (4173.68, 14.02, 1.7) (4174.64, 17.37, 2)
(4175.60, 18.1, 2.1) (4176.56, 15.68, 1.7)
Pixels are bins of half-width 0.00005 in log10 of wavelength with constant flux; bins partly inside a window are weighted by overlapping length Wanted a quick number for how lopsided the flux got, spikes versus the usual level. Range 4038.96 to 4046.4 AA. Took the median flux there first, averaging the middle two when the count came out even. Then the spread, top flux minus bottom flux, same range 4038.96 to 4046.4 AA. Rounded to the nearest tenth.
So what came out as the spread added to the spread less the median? 1.3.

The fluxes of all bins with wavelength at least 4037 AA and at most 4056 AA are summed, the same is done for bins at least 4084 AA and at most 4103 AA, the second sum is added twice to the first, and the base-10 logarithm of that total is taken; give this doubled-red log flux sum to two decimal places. 2.93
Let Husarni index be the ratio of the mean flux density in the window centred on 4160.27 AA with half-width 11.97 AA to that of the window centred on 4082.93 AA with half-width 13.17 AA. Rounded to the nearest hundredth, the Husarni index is 1.01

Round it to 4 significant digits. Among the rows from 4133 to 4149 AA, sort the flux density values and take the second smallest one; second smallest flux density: 12.70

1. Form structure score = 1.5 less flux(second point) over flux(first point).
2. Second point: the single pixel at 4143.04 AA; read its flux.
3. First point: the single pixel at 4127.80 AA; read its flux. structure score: 0.484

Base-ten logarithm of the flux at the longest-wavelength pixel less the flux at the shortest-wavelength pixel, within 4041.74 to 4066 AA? 0.3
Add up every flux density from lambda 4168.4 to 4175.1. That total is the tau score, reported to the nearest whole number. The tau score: 103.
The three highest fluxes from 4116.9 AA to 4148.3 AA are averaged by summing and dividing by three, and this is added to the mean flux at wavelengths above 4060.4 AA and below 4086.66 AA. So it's 32.4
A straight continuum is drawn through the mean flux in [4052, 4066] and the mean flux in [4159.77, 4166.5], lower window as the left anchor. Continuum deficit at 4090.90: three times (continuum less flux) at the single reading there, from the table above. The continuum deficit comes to -10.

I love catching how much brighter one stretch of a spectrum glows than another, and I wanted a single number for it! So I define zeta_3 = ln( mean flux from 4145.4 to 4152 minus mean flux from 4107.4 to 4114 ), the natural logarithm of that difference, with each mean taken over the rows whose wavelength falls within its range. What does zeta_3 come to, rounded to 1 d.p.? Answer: 0.0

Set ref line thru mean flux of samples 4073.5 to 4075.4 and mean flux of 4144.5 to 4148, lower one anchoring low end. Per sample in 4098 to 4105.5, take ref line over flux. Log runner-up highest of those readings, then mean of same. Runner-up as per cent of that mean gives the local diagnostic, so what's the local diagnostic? 120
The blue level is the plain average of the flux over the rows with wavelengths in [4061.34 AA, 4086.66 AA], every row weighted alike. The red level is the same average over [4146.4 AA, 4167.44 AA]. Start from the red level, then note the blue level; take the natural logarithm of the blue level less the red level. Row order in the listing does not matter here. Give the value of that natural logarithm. -1.9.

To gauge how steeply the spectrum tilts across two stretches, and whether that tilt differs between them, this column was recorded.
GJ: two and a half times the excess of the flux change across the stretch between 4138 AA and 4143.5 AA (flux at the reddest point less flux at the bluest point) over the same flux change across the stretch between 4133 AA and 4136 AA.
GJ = -6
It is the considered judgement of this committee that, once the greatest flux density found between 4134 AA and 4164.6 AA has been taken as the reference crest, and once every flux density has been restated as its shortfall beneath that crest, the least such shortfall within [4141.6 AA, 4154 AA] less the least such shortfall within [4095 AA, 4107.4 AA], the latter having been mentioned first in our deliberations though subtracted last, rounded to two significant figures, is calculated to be 0.22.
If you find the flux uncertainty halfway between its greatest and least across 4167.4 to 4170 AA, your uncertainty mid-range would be 1.75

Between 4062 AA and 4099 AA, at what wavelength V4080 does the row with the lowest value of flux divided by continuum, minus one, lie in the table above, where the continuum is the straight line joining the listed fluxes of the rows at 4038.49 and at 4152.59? 4091.84 AA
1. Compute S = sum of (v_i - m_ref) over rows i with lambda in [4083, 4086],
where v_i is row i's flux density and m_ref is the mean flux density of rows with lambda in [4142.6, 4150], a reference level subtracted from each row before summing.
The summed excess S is -2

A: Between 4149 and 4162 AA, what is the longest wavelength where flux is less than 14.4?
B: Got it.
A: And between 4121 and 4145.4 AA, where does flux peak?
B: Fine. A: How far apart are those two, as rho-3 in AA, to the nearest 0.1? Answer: 22.0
